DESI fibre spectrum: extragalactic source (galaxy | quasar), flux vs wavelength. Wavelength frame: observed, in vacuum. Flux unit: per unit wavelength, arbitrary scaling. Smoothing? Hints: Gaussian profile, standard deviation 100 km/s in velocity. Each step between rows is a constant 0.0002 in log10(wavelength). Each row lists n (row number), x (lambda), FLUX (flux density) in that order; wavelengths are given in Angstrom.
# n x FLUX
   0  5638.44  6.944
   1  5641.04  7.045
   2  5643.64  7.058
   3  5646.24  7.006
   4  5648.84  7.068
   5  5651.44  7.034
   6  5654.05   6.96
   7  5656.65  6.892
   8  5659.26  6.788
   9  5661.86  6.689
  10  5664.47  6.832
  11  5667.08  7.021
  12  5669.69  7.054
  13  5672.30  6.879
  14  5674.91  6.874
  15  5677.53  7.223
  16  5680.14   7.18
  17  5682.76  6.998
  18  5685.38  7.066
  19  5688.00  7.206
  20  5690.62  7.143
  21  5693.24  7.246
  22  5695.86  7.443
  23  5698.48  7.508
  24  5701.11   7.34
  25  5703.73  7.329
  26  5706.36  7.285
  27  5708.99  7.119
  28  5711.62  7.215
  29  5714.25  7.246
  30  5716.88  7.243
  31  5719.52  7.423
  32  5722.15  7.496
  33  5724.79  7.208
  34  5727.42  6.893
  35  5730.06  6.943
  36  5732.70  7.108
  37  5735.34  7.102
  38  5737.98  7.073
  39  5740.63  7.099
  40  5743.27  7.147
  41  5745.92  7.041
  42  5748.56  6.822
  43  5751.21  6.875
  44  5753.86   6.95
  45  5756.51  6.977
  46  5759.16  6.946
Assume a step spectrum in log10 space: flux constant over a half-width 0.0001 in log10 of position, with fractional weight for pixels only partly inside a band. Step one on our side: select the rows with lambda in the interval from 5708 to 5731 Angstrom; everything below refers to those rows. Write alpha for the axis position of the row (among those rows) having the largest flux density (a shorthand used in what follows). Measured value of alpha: 5722.15 Angstrom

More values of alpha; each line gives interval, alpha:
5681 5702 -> 5698.48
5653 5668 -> 5667.08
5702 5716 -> 5703.73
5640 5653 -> 5648.84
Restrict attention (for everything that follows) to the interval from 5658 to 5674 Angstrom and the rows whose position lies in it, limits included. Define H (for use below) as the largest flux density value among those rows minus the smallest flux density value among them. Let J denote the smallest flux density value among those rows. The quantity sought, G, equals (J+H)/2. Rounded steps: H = 0.365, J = 6.689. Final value 3.53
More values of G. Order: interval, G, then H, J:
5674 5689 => 3.61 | 0.349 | 6.874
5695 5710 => 3.75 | 0.389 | 7.119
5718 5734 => 3.75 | 0.603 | 6.893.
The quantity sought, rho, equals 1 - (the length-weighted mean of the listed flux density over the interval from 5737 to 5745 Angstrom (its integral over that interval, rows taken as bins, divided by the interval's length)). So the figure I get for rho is -6.10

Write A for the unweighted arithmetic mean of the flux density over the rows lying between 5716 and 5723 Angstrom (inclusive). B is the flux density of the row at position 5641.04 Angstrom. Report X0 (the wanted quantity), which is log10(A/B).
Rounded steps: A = 7.39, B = 7.045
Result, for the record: 0.021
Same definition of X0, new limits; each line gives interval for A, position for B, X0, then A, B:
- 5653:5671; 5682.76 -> -0.007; 6.89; 6.998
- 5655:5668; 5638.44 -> -0.006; 6.84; 6.944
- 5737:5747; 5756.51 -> 0.007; 7.09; 6.977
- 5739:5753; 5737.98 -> -0.005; 7.00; 7.073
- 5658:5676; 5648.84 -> -0.012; 6.88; 7.068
